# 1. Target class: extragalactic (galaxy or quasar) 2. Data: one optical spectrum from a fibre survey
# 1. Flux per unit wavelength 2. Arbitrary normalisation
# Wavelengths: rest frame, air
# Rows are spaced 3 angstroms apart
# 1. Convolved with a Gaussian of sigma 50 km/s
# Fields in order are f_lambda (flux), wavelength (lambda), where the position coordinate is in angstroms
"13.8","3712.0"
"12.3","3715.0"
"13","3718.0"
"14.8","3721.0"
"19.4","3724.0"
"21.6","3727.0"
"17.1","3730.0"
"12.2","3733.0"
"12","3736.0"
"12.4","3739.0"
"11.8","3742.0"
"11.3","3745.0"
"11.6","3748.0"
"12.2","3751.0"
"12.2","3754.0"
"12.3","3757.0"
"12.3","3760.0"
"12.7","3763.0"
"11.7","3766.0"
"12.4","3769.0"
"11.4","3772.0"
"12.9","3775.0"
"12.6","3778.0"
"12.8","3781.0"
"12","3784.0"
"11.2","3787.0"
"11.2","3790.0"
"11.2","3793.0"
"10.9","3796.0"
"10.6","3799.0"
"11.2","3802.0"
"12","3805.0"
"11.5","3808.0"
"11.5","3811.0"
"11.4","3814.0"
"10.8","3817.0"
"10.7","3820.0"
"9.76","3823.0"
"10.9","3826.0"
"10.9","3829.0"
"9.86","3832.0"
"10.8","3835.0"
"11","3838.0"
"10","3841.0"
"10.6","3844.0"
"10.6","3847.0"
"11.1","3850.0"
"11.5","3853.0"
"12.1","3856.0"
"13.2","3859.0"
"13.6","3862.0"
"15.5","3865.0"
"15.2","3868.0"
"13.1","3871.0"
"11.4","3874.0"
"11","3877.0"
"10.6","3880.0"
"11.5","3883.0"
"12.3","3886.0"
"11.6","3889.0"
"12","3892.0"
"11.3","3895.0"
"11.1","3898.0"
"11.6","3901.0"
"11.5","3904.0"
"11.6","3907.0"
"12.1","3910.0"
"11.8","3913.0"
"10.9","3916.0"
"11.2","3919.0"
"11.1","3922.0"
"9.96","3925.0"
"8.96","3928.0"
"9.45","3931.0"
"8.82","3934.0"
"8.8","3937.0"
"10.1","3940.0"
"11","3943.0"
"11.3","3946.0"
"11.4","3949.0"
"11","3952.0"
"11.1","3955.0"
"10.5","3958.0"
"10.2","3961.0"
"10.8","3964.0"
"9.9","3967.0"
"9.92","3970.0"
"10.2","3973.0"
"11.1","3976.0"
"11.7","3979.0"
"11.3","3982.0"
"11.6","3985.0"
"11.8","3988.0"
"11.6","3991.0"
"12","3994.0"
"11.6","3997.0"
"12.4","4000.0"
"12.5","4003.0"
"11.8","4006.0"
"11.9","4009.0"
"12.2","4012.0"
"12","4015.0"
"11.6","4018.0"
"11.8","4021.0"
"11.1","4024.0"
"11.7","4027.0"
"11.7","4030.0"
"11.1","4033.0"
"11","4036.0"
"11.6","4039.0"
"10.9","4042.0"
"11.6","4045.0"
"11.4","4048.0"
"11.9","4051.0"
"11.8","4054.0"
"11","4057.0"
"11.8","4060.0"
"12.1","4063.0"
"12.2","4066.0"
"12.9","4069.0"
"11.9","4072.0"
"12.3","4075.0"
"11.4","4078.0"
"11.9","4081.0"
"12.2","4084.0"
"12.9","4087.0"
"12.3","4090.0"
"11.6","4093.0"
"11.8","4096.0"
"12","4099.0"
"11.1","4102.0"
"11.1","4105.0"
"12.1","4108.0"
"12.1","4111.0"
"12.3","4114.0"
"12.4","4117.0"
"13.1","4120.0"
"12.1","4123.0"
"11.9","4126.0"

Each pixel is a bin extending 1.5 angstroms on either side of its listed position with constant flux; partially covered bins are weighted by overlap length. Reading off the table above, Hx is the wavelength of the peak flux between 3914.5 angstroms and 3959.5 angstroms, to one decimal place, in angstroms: 3949.0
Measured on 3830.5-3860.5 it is 3859.0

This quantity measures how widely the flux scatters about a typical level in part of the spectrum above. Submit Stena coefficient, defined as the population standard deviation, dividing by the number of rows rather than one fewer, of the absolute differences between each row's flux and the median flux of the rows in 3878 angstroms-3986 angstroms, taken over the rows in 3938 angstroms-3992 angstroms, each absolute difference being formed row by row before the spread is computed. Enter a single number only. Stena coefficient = 0.38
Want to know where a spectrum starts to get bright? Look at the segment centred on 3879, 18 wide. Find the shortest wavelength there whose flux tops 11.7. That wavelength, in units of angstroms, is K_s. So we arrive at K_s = 3871.0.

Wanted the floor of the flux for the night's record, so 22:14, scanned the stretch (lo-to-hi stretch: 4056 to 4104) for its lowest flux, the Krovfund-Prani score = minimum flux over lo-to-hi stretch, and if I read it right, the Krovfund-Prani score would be 11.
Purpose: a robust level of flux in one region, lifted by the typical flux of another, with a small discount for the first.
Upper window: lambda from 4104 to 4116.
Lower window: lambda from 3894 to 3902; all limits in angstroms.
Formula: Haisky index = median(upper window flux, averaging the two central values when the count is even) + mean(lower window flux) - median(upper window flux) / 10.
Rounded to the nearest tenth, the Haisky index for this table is 22.2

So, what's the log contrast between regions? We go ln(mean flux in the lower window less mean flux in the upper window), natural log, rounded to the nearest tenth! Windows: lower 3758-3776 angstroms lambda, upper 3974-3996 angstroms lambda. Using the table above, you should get -0.4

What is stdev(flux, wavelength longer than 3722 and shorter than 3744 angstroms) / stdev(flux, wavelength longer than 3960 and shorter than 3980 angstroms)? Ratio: 6.1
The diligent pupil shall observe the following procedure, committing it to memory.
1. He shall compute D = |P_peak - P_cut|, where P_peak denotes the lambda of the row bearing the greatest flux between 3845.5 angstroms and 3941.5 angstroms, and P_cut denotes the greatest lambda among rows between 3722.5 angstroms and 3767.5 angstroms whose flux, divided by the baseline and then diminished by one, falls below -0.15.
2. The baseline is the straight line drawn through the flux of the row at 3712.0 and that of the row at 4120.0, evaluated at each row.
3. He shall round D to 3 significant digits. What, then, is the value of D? 117 angstroms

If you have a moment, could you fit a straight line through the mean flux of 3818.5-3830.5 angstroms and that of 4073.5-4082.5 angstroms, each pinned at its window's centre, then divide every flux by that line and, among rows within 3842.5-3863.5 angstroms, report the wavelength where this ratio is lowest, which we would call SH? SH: 3847.0 angstroms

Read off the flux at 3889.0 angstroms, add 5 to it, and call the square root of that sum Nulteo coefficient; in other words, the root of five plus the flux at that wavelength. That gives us 4.07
